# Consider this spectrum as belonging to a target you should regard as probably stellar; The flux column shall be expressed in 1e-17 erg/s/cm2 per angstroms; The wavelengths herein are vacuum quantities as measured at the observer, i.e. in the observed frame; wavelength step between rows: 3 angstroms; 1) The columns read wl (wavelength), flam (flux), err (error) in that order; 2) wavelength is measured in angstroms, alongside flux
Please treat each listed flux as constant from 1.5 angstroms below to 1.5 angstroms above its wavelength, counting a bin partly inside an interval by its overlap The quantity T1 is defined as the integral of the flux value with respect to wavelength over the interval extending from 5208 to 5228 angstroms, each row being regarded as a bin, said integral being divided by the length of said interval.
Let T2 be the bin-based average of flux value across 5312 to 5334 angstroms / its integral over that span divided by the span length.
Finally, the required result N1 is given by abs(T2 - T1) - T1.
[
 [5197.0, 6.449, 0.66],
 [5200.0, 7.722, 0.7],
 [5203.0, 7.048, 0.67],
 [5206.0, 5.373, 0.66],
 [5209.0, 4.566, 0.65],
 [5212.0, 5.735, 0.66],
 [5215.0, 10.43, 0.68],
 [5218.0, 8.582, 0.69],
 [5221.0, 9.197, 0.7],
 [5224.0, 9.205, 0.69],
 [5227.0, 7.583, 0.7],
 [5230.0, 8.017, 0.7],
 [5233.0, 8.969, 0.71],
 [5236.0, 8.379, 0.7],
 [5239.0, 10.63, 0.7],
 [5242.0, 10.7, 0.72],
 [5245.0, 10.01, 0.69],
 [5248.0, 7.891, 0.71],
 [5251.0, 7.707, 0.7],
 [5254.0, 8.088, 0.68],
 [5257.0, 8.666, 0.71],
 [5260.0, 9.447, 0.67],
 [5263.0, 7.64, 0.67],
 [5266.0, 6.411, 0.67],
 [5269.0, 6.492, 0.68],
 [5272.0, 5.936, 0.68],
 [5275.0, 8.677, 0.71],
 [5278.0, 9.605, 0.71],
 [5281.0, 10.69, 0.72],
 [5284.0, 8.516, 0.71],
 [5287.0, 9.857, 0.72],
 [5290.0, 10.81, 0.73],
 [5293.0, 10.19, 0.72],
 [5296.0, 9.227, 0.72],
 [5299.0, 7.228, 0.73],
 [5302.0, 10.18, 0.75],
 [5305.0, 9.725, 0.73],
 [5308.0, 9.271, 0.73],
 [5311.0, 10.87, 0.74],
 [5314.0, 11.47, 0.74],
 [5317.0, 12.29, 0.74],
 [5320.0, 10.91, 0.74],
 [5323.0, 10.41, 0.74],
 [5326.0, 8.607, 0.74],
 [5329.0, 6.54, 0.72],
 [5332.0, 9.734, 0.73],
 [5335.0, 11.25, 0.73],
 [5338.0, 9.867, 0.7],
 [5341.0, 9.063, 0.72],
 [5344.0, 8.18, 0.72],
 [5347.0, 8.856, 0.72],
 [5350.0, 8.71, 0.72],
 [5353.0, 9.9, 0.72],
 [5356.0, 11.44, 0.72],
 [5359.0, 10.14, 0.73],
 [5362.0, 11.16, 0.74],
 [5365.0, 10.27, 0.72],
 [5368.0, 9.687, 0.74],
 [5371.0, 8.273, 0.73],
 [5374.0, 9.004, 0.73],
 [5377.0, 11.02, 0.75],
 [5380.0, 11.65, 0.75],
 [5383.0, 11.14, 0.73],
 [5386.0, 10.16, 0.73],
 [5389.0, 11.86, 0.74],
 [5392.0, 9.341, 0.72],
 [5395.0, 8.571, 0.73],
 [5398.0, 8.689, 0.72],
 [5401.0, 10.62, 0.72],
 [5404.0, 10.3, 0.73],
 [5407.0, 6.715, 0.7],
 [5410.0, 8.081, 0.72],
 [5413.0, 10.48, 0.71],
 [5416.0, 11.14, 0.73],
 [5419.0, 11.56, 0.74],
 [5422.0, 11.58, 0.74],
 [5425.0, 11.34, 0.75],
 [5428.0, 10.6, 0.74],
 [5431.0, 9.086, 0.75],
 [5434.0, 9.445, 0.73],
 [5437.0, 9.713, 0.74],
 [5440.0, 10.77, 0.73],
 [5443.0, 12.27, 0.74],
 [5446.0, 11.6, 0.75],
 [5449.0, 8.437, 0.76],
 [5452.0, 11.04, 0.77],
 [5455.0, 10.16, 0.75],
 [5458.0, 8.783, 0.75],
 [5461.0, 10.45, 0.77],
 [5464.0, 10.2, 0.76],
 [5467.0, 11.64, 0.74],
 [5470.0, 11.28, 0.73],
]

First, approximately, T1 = 8.0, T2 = 10.0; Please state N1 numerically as -5.9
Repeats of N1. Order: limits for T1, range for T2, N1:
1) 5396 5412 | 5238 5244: -7.2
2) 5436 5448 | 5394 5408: -9.1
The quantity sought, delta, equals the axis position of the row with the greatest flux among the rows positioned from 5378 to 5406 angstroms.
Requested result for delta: 5389.0 angstroms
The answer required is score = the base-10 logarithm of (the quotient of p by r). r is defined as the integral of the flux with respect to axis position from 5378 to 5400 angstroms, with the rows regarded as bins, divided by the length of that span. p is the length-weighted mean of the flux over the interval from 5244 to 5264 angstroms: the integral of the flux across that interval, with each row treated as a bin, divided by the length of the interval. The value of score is -0.08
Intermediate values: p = 8.5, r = 10.2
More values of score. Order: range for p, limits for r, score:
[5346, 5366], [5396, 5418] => 0.03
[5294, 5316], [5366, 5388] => -0.02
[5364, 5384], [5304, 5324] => -0.03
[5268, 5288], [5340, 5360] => -0.04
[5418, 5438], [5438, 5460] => 0.00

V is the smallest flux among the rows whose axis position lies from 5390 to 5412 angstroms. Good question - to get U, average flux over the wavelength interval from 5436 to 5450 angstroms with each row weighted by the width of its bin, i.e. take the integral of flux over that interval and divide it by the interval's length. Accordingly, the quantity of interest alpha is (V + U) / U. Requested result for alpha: 1.63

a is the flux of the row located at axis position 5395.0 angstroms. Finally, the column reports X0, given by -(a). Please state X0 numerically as -8.6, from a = 8.571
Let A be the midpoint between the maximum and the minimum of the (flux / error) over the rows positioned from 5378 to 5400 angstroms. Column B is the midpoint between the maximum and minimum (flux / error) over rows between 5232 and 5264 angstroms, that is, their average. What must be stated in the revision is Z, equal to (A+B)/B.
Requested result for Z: 2.06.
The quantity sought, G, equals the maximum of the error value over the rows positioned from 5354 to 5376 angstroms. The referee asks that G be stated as 0.740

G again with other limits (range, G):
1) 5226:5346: 0.750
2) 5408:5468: 0.770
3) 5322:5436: 0.750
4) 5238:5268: 0.720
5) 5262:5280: 0.710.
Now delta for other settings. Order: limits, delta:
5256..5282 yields 5281.0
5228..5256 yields 5242.0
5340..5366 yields 5356.0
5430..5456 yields 5443.0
